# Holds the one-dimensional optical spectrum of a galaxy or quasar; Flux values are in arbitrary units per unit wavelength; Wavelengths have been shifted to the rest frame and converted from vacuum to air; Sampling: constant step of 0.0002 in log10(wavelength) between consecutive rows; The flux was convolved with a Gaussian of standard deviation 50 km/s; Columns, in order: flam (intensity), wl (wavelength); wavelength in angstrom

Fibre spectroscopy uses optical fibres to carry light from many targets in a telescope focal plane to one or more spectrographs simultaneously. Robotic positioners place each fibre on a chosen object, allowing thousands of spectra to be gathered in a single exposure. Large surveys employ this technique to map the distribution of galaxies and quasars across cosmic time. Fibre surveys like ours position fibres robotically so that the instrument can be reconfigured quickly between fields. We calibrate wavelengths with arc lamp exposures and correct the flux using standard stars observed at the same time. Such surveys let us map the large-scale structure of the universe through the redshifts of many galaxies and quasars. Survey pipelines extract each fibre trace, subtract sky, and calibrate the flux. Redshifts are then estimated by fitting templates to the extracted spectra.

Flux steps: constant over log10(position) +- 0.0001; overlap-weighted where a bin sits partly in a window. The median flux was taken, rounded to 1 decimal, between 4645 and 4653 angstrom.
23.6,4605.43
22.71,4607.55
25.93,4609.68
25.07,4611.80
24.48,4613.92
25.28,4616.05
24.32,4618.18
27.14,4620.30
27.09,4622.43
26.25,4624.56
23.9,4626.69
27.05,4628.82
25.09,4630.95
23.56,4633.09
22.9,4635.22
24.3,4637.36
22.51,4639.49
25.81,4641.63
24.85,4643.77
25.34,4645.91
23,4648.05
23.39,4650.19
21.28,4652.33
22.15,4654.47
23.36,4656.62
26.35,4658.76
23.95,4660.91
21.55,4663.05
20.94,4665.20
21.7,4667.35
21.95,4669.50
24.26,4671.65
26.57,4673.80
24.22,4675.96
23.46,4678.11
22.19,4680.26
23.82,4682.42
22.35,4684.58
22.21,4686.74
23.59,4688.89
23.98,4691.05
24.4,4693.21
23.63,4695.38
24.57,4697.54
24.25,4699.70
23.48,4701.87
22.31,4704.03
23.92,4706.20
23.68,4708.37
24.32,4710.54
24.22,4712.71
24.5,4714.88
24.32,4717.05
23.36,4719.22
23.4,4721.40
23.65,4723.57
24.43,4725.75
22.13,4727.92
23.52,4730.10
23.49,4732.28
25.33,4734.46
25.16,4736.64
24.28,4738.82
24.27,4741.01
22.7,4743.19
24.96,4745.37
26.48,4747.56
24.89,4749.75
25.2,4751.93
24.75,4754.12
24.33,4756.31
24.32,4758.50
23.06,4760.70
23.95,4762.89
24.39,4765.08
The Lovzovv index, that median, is 23.2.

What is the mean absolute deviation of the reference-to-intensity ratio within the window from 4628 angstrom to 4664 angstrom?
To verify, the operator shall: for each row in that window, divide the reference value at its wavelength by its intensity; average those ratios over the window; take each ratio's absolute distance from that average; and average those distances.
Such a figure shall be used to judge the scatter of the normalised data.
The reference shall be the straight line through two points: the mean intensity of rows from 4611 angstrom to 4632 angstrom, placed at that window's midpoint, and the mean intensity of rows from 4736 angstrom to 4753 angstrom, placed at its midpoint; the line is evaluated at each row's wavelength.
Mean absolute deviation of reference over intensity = 0.059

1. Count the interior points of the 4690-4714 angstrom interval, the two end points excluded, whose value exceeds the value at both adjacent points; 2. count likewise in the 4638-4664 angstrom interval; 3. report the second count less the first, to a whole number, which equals 0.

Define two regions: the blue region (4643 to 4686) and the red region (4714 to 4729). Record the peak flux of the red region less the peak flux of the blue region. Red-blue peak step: -2.1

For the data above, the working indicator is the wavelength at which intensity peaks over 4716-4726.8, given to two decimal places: 4725.75 angstrom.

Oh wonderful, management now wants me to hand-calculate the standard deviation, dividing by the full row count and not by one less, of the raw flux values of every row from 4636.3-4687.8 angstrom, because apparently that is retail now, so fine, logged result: 1.56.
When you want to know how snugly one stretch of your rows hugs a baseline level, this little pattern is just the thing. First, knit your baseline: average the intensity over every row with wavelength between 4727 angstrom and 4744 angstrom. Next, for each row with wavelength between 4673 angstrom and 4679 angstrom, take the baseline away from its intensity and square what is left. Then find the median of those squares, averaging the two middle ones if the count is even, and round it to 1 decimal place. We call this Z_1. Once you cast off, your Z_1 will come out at 0.2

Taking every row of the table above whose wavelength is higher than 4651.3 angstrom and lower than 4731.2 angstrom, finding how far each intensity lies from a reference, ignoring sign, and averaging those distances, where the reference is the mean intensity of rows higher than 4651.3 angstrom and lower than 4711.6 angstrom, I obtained 1.0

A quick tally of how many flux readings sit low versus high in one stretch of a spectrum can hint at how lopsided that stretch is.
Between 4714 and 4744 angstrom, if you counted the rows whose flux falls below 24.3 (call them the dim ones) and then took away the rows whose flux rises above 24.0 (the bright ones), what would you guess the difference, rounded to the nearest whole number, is 2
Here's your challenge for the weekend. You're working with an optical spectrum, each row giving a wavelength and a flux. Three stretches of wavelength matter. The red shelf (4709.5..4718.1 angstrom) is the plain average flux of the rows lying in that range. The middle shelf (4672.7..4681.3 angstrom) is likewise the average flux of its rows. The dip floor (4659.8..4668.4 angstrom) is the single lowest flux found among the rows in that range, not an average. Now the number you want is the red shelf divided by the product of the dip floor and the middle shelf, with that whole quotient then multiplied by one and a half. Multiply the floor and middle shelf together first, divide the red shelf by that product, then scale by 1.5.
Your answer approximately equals 0.0723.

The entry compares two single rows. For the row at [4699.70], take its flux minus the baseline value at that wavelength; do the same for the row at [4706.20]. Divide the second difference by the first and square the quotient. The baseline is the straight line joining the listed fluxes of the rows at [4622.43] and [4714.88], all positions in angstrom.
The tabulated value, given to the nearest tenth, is 1.5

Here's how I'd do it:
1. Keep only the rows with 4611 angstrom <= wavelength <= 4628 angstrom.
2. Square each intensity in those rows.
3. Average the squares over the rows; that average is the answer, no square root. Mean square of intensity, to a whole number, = 649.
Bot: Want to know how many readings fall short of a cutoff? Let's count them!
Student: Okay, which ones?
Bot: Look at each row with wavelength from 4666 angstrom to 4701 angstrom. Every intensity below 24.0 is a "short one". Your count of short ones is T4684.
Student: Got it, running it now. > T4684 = 10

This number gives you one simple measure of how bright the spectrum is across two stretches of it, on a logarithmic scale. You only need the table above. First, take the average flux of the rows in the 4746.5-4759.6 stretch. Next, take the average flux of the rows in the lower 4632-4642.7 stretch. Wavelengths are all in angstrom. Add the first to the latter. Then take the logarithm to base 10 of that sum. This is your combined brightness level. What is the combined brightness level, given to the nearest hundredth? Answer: 1.69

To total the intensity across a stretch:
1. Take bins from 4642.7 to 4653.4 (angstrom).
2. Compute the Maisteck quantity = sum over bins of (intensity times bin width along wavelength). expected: 252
